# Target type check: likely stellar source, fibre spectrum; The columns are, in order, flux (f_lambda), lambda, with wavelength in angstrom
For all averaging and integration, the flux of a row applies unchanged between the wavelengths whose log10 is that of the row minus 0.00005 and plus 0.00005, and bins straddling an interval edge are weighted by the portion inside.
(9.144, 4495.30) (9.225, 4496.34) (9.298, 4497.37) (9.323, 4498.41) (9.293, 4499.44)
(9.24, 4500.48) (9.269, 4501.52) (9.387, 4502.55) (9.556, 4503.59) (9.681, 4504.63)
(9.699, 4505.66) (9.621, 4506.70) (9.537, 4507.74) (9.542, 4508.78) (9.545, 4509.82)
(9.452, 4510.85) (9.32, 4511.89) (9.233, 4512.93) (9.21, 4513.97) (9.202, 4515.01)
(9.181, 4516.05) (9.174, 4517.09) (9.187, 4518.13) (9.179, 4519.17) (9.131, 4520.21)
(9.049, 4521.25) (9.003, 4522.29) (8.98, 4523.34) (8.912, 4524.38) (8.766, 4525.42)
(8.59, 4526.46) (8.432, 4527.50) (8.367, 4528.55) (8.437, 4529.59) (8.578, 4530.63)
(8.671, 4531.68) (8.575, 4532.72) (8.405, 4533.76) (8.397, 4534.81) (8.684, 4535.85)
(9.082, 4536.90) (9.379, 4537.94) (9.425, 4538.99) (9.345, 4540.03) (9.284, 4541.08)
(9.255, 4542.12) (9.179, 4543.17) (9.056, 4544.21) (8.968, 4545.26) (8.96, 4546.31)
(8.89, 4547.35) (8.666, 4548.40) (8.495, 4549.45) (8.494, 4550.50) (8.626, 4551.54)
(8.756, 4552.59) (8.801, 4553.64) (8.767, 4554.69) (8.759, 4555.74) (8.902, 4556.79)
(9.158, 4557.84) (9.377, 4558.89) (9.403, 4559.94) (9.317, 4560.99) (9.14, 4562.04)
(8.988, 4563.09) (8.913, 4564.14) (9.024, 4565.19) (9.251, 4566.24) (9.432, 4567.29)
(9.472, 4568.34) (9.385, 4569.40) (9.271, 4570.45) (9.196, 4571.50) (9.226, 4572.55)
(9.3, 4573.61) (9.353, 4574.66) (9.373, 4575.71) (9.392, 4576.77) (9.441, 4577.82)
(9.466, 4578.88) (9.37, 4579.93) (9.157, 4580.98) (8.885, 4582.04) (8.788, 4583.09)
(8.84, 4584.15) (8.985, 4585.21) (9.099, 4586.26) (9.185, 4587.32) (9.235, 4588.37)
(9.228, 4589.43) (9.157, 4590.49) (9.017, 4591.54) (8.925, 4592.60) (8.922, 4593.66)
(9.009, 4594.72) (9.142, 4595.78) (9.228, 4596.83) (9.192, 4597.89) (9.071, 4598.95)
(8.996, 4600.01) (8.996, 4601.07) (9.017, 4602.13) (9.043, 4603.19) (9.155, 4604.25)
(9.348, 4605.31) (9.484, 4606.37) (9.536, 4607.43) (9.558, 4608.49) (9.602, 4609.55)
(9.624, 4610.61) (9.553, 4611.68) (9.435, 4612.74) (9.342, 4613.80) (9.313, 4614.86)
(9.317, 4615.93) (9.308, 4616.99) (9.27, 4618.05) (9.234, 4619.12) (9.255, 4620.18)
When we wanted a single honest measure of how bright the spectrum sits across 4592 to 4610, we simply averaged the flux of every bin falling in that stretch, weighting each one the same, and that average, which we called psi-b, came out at 9.19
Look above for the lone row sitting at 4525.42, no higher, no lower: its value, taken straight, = 8.766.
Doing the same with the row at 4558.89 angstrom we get 9.377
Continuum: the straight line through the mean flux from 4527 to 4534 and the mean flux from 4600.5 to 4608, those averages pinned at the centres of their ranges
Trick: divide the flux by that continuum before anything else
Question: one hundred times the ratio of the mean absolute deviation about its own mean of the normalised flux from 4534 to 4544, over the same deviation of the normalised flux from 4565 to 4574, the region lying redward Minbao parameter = 239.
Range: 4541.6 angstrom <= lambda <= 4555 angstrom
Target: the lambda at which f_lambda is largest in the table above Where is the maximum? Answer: 4542.12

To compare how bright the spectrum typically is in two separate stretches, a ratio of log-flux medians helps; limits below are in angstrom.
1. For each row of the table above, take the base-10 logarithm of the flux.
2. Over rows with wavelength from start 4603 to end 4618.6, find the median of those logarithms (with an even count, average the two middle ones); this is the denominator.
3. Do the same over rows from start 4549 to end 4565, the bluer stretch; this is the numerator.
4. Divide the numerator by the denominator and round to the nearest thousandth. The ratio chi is 0.978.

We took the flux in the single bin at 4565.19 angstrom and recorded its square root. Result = 3.00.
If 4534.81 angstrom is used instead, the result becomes 2.90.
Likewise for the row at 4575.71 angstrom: 3.06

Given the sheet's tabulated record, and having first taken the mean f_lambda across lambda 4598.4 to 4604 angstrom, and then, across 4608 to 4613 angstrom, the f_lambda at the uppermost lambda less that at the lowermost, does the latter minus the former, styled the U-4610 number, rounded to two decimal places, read -9.15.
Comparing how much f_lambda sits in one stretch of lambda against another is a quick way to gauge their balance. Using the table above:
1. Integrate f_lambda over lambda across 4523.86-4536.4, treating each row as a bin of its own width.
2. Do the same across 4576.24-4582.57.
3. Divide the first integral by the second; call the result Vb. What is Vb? 1.8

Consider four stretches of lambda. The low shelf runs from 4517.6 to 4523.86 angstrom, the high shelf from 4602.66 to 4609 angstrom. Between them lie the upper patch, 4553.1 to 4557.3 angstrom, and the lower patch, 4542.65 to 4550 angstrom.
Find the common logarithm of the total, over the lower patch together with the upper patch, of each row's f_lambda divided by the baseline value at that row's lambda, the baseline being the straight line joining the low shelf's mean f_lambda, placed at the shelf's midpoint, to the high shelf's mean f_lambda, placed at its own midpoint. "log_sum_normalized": 1.03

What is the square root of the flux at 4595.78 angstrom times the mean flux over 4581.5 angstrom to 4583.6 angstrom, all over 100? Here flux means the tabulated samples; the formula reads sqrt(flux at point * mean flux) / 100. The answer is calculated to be 0.0899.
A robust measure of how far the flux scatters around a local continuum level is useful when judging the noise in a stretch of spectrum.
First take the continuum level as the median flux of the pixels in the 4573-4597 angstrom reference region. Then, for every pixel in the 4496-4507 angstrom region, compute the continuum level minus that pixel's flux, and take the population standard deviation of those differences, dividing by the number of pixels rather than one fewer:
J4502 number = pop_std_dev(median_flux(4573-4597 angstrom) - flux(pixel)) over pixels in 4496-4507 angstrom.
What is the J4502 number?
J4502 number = 0.18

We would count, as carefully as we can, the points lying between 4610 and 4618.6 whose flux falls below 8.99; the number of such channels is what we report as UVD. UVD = 0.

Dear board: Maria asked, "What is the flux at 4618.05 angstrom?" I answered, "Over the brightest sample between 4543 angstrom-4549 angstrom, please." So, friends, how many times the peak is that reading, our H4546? 1.010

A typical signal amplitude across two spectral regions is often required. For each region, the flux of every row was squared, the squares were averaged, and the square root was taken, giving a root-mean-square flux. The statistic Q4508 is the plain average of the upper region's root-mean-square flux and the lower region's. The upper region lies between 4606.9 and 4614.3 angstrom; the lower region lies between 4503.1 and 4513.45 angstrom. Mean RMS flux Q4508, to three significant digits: 9.52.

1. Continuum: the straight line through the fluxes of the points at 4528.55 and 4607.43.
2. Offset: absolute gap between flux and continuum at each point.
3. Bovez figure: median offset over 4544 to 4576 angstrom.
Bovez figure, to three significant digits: 0.265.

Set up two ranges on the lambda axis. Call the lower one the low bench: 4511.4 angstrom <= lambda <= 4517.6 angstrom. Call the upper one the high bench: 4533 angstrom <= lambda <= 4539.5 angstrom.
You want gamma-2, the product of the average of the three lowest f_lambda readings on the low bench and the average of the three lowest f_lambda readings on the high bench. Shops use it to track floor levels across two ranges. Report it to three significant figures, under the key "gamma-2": 78.0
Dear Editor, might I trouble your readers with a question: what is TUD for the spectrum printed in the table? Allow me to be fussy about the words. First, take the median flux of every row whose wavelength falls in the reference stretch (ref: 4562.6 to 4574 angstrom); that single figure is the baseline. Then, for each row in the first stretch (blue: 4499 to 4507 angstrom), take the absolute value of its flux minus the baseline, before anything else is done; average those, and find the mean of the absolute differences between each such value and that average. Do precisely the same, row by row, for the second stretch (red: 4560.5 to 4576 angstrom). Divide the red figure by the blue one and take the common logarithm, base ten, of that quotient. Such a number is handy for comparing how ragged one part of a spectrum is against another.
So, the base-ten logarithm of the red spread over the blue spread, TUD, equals -0.32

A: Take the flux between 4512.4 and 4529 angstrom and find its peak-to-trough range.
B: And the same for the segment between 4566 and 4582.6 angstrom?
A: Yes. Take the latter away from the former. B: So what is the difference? 0.28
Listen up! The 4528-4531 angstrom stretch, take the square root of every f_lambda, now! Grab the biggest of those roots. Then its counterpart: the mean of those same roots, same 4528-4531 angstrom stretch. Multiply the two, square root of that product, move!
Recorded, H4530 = 2.92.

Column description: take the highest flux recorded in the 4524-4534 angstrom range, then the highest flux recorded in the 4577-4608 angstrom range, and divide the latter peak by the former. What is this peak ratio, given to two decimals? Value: 1.07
